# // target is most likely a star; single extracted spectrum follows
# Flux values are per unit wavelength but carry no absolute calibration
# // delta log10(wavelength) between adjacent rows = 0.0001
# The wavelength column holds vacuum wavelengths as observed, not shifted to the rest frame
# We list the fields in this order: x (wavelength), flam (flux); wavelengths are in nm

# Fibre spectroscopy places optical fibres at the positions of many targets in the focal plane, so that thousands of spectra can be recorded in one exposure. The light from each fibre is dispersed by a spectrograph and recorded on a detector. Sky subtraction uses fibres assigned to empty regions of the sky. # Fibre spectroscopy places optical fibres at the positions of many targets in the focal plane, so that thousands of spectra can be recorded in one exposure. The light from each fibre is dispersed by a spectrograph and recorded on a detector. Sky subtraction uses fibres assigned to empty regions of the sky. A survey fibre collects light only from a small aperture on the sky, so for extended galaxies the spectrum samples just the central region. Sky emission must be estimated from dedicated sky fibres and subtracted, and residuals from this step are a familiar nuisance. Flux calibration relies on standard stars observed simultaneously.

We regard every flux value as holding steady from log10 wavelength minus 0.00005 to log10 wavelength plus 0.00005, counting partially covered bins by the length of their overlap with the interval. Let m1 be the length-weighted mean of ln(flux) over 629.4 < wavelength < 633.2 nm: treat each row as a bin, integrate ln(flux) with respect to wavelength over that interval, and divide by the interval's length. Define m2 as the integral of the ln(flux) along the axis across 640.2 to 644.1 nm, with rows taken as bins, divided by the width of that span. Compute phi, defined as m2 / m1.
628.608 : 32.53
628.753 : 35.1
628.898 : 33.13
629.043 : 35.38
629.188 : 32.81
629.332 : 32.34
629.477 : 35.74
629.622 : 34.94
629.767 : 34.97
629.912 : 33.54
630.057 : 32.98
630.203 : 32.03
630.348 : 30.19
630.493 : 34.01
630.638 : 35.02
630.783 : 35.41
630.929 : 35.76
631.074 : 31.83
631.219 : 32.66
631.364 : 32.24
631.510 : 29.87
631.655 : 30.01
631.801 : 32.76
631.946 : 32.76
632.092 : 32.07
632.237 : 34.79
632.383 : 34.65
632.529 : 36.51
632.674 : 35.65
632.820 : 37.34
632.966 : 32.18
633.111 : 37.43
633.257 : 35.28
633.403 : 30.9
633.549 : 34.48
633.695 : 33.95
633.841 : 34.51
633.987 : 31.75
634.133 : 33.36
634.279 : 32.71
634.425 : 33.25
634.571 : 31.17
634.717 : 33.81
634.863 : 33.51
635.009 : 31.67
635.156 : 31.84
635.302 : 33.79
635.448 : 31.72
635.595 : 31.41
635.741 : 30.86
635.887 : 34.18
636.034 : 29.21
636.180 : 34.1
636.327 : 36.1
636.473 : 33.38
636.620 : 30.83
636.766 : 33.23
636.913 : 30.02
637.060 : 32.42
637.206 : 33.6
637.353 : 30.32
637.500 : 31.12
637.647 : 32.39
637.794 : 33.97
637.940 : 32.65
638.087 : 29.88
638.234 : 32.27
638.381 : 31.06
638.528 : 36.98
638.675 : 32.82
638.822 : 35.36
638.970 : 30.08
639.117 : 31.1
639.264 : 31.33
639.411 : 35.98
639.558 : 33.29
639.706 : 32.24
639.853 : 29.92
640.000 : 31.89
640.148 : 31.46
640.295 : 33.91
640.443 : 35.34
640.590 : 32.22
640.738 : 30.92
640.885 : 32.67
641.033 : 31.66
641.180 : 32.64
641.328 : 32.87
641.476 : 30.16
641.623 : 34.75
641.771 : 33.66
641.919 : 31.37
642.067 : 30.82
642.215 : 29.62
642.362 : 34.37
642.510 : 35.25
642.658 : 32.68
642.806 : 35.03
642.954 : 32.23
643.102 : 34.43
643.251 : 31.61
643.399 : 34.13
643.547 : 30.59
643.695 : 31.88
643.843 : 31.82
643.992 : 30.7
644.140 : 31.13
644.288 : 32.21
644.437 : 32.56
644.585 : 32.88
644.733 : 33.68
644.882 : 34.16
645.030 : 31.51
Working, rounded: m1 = 3.52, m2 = 3.48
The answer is 0.99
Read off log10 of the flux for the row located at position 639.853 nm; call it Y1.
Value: 1.48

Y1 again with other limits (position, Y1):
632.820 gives 1.57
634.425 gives 1.52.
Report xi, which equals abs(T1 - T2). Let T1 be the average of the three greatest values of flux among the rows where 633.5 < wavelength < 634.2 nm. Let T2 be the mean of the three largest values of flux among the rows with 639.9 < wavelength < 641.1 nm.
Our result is 0.3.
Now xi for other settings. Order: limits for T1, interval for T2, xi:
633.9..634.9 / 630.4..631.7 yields 1.8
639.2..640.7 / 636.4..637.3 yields 1.7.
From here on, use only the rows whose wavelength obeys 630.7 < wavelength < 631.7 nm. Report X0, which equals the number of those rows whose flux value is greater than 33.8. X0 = 2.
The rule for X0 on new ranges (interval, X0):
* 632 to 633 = 5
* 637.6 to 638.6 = 2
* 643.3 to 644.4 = 1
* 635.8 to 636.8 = 3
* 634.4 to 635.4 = 1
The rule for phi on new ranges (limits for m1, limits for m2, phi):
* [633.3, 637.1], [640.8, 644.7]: 1.00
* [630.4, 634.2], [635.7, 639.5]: 0.99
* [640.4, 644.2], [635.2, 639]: 1.00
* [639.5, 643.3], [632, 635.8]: 1.01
